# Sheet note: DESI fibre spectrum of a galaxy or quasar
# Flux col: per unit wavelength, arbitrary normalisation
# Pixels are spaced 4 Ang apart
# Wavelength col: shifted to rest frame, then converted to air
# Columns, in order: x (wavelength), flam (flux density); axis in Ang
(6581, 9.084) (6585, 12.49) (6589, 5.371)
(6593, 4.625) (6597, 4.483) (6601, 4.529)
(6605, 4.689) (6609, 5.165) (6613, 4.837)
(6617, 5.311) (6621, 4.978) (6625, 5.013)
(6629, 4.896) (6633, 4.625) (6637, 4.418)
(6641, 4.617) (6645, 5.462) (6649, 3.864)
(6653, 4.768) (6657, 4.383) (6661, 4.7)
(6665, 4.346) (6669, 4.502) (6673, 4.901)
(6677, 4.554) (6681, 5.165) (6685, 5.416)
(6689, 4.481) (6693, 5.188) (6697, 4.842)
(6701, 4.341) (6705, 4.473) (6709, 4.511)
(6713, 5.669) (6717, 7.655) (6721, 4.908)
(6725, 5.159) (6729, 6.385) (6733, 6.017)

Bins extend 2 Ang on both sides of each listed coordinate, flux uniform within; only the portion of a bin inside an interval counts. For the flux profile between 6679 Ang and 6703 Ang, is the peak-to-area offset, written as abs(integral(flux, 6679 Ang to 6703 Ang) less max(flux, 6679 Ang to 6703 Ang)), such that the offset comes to 112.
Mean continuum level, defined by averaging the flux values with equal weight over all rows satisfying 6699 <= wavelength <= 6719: 5.33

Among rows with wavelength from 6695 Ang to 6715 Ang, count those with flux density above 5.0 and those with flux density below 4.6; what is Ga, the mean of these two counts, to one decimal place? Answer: 2.0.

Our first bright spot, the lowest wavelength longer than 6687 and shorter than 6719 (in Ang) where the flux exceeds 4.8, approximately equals 6693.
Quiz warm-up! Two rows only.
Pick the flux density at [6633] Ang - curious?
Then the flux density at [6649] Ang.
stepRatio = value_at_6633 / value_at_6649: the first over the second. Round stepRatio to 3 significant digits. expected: 1.20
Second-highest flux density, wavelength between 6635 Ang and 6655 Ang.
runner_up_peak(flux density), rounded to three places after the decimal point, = 4.768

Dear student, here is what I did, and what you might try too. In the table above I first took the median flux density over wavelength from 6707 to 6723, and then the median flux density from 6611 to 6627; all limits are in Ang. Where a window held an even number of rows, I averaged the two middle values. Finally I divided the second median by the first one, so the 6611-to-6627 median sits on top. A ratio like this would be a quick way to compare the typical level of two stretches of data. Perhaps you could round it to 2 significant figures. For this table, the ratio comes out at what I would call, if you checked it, 0.94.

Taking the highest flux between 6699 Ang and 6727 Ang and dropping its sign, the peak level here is 7.7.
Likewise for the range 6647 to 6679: 4.9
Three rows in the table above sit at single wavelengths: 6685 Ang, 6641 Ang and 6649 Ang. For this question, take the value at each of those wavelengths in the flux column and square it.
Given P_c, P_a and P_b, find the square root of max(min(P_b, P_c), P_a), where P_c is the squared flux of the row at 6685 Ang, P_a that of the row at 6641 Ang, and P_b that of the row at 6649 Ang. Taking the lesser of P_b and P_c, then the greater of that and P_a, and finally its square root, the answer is 4.62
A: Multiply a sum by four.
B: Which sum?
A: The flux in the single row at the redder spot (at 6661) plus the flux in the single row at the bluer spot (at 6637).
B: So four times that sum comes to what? 36.5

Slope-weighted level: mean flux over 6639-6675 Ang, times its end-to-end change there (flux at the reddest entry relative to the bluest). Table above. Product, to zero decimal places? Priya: 1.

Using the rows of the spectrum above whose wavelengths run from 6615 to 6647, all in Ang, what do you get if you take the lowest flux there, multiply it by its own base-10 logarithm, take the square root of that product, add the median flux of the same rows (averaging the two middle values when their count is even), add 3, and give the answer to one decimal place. 9.6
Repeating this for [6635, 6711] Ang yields 9.1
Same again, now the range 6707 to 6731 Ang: 10.1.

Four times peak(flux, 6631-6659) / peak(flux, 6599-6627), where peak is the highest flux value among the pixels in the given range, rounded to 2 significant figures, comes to 4.1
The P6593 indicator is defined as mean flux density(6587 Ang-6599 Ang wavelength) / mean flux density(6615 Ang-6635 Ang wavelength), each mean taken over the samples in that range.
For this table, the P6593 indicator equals 0.97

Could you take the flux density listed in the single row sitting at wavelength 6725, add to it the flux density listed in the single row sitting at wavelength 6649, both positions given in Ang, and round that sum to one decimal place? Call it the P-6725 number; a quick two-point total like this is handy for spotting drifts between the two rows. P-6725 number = 9.0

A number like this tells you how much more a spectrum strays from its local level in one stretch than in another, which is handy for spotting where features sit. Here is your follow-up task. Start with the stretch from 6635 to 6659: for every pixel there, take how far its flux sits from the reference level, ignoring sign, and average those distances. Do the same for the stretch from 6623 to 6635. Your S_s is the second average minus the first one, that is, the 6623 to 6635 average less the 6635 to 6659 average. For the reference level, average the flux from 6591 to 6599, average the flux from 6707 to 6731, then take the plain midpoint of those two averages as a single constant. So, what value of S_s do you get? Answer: -0.4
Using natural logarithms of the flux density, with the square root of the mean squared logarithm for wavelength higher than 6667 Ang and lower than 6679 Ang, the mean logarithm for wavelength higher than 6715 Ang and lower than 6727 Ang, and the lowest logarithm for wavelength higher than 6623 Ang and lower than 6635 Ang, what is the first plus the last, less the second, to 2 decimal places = 1.31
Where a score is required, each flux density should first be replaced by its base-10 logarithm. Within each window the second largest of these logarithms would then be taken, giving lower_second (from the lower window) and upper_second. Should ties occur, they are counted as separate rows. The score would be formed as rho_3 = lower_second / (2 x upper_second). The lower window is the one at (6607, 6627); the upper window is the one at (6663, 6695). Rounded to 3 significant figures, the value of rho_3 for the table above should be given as 0.499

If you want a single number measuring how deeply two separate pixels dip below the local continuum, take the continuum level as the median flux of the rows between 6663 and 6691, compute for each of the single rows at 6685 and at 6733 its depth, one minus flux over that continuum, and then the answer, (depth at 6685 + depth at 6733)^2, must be 0.26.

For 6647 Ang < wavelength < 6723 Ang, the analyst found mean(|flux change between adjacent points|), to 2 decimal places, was 0.68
